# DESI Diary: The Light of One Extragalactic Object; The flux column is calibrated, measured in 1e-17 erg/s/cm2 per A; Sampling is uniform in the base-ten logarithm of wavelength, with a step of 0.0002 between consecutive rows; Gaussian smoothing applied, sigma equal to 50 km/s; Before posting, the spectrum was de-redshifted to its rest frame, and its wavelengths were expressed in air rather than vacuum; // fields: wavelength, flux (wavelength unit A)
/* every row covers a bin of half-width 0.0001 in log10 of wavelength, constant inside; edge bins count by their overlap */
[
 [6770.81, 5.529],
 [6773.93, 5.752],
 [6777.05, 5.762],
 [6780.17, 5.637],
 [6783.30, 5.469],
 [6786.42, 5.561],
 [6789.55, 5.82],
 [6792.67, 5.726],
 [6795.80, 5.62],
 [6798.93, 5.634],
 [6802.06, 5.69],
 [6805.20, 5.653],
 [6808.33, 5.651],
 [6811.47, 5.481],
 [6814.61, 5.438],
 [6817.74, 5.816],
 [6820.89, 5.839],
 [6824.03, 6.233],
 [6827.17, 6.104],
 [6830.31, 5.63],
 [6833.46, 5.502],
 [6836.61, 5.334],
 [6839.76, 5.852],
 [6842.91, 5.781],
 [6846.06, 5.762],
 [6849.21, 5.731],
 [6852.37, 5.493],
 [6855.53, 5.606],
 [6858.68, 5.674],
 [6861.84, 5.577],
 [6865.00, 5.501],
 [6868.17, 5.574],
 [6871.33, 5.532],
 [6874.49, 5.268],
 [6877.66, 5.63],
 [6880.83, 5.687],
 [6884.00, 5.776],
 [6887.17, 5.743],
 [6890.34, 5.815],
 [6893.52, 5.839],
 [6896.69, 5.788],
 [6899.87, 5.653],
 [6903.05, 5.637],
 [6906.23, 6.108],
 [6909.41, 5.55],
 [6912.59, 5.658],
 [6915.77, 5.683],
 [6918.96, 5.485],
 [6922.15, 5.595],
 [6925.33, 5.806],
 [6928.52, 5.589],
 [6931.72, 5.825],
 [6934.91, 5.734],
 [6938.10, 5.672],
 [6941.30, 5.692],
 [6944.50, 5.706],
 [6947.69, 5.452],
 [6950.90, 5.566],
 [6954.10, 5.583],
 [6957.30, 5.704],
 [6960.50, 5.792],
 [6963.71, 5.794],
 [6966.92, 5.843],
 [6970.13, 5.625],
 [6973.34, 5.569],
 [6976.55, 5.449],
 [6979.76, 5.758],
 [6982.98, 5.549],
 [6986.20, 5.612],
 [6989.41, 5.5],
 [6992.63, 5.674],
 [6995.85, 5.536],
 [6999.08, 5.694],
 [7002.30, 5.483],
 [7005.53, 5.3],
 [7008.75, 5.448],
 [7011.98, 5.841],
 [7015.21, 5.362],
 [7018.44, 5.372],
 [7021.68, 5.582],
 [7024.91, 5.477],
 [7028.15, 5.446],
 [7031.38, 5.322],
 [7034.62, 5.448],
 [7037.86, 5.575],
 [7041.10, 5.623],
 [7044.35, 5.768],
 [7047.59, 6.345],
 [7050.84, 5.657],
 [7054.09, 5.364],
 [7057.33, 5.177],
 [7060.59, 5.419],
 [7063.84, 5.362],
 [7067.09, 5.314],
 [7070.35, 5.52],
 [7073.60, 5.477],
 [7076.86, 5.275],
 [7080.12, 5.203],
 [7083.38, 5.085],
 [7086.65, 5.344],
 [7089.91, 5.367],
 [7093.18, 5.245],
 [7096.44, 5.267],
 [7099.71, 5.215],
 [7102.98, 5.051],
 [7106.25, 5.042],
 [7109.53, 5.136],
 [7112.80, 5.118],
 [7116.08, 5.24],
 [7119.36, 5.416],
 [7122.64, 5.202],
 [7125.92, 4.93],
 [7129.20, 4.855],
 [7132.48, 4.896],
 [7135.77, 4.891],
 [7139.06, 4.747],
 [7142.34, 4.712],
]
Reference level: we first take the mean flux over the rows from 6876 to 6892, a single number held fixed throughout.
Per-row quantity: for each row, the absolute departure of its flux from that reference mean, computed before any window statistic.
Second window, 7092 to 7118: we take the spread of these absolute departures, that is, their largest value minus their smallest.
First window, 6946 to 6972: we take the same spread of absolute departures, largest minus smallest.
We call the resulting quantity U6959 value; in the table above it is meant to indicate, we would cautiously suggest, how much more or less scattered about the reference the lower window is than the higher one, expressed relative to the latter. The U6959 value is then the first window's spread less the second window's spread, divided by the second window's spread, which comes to 0.12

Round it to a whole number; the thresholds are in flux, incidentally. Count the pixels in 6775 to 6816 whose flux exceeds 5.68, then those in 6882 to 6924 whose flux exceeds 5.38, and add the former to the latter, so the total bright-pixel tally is 17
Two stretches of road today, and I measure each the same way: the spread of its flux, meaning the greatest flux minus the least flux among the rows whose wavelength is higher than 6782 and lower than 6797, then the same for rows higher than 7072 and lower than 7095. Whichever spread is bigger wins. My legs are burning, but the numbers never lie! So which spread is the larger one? 0.39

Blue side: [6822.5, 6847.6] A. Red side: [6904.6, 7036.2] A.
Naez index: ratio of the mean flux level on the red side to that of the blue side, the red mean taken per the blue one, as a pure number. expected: 0.97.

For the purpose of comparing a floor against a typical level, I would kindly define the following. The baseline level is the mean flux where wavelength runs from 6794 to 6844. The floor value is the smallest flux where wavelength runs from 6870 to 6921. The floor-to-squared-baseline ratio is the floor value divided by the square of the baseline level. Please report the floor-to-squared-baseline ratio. 0.162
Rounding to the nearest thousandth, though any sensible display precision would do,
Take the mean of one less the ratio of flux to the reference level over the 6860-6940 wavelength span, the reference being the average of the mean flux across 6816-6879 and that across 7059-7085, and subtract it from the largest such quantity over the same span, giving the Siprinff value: 0.073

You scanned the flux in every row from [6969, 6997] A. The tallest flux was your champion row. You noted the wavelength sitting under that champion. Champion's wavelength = 6979.76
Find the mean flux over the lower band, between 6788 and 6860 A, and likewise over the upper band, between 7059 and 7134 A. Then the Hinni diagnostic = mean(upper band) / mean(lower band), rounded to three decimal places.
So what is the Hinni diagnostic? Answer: 0.915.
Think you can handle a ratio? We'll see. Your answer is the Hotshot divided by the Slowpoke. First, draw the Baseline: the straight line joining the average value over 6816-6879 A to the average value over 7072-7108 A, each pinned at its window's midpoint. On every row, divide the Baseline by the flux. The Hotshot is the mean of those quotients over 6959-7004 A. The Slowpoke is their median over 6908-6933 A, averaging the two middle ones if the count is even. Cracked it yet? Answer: 0.979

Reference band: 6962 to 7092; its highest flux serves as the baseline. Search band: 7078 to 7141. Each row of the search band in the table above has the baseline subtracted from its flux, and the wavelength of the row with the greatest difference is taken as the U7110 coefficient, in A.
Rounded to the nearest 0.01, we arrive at 7119.36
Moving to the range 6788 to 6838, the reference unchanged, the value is 6824.03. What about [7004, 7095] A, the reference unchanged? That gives 7047.59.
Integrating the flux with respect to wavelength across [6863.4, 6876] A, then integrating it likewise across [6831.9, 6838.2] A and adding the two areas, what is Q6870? 103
